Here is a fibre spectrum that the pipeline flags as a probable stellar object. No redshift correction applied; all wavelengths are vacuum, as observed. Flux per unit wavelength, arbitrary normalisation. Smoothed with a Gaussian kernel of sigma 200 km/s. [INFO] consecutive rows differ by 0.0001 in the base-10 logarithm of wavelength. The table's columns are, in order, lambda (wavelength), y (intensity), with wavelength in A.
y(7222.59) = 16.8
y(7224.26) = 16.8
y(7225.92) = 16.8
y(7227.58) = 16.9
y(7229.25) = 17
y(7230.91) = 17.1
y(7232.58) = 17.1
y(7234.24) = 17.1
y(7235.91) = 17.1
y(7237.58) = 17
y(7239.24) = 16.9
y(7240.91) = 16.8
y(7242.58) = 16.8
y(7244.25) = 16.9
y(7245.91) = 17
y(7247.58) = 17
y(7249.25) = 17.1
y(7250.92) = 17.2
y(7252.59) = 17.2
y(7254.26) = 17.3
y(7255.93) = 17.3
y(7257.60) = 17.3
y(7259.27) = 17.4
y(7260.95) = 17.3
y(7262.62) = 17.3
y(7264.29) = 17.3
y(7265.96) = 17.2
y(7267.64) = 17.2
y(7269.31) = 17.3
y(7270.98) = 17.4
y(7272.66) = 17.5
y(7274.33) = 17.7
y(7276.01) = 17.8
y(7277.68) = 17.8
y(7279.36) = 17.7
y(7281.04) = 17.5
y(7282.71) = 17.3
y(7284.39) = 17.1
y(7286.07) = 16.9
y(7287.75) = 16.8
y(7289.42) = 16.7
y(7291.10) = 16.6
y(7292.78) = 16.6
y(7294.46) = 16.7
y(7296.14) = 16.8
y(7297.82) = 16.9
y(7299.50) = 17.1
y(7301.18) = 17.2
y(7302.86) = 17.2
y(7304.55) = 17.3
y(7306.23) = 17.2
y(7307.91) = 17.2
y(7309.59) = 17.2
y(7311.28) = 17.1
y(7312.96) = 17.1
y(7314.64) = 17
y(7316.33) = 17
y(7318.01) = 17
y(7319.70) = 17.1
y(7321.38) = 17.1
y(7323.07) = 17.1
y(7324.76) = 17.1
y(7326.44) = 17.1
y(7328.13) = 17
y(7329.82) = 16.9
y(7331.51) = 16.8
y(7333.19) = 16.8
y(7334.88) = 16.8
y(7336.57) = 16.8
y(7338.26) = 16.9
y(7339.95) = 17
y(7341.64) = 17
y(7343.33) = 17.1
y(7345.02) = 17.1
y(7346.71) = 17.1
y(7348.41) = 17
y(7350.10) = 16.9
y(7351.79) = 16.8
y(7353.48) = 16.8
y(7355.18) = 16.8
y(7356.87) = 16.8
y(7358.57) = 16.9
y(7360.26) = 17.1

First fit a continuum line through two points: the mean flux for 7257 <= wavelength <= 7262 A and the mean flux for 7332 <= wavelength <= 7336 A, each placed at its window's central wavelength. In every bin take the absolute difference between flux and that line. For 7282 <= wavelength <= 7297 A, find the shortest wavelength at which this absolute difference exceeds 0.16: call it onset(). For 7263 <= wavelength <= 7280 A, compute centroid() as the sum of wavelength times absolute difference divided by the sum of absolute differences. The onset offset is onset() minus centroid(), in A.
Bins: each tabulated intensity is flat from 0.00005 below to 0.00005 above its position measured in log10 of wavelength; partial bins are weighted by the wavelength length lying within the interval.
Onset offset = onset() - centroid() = 10.6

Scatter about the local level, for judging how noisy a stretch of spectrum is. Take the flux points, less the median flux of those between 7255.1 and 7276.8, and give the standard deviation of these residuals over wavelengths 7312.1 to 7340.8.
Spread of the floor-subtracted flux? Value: 0.12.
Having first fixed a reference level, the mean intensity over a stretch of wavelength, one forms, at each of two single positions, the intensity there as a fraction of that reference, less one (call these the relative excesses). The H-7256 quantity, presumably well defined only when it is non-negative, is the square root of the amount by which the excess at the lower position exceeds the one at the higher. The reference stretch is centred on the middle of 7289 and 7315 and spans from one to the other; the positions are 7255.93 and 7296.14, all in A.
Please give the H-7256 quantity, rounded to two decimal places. 0.17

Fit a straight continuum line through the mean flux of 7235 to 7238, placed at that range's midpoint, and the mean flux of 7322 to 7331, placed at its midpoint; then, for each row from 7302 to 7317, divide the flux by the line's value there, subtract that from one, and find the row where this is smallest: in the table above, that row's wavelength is 7304.55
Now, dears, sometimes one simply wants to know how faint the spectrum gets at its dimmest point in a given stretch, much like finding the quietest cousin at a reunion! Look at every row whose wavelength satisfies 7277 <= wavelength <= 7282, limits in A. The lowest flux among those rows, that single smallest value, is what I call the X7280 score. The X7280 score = 17.5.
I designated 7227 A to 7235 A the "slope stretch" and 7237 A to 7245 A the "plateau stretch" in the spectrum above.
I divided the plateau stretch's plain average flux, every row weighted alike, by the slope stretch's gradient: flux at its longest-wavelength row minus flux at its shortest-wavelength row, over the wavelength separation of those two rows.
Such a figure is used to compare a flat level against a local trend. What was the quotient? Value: 562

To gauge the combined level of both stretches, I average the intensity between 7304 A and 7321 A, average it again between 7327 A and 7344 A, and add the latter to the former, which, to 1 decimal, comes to 34.0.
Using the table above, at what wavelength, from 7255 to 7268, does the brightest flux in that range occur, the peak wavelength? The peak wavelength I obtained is 7259.27 A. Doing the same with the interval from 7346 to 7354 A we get 7346.71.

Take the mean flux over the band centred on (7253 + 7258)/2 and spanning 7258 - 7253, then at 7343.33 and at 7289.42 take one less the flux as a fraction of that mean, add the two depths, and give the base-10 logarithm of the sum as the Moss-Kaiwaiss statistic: -1.3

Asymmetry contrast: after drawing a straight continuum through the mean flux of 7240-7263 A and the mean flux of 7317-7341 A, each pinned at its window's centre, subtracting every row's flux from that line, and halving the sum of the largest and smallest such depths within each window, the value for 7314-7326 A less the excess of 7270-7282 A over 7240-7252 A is 0.6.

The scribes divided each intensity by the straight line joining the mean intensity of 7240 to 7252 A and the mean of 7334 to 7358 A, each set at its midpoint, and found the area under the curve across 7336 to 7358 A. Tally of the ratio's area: 22.0 A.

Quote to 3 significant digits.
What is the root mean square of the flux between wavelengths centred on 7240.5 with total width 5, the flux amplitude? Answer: 16.8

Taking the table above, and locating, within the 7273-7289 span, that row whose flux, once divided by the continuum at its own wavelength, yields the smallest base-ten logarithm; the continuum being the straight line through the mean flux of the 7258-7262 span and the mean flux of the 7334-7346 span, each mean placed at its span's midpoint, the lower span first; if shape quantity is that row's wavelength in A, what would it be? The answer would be 7287.75 A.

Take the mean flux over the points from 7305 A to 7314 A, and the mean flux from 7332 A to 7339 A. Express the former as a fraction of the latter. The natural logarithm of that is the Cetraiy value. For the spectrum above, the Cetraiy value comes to 0.020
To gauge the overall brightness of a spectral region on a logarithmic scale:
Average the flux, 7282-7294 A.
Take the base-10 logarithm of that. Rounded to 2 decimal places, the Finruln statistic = 1.23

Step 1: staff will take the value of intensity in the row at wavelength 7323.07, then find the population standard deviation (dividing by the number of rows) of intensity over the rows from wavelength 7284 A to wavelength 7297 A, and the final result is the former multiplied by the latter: 2.7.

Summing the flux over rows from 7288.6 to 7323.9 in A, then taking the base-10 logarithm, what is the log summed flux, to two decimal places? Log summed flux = 2.55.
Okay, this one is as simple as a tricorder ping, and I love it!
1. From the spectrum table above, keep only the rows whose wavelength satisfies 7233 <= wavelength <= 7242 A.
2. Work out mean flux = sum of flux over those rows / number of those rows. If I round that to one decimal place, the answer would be 17.0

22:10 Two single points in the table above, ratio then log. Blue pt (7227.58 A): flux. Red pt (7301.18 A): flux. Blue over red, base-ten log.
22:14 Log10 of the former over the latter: -0.0076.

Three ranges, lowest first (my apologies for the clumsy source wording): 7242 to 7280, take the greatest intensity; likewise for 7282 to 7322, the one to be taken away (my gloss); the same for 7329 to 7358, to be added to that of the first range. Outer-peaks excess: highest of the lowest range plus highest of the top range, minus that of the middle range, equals 17.6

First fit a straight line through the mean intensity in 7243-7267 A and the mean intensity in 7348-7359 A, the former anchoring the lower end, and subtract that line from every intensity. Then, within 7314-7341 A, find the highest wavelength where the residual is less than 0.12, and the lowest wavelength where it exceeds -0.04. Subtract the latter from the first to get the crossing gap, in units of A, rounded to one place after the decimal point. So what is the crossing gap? 25.3 A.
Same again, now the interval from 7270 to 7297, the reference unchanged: 25.2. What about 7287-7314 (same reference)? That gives 13.5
